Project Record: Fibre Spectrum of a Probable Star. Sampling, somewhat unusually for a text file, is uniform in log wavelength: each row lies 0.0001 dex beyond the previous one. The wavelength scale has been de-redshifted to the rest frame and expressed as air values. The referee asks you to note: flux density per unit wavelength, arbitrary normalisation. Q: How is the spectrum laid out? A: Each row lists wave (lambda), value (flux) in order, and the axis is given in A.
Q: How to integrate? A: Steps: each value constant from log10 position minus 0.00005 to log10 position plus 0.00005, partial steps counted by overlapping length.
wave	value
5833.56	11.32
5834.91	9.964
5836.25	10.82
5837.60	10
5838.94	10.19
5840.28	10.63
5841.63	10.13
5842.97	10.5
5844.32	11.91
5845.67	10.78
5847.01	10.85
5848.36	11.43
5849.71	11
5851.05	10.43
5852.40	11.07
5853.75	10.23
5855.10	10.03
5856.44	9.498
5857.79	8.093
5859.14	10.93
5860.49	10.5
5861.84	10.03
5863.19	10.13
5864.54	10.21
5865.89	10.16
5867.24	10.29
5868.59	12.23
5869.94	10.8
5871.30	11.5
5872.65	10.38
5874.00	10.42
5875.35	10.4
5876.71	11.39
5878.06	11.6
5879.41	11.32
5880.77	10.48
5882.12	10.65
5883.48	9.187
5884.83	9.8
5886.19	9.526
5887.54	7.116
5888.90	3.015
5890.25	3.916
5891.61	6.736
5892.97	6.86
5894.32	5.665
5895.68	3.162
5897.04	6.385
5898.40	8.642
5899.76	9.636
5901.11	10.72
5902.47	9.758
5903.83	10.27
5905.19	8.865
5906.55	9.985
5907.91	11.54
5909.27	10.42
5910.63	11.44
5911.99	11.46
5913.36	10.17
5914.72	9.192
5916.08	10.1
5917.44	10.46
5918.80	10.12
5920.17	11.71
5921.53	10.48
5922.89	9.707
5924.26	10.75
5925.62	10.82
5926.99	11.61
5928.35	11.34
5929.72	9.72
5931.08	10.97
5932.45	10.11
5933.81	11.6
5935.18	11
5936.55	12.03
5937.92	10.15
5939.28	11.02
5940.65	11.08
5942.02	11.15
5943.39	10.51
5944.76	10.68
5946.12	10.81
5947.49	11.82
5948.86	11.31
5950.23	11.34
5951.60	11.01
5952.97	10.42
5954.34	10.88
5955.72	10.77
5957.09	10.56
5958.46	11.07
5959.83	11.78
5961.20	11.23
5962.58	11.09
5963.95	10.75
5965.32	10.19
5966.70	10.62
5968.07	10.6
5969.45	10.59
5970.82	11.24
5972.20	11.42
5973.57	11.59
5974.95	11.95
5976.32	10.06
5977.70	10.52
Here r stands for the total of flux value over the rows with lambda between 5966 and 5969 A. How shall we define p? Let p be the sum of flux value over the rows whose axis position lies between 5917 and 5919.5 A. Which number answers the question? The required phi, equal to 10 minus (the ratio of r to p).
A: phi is 8.97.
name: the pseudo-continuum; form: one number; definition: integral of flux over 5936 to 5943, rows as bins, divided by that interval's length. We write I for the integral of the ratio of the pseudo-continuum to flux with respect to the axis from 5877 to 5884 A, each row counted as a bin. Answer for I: 7.3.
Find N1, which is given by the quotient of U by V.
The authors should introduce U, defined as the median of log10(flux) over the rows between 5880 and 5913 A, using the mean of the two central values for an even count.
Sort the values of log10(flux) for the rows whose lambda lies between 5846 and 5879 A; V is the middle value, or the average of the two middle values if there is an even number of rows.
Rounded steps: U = 0.98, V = 1.02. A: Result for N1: 0.96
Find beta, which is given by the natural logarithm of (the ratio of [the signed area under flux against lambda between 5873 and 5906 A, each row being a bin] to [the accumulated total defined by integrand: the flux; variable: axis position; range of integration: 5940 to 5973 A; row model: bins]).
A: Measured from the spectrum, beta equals -0.24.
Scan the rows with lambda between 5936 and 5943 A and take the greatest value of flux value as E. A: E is 12.03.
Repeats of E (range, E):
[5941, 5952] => 11.82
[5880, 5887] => 10.65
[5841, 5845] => 11.91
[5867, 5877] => 12.23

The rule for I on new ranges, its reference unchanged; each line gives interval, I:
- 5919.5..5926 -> 6.7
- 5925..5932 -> 7.1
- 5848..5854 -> 6.1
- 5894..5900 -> 11.8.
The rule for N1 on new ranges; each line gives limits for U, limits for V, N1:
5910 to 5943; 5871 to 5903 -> 1.05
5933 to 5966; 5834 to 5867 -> 1.03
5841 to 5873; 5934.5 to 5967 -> 0.98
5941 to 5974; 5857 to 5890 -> 1.02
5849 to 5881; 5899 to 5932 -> 1.00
